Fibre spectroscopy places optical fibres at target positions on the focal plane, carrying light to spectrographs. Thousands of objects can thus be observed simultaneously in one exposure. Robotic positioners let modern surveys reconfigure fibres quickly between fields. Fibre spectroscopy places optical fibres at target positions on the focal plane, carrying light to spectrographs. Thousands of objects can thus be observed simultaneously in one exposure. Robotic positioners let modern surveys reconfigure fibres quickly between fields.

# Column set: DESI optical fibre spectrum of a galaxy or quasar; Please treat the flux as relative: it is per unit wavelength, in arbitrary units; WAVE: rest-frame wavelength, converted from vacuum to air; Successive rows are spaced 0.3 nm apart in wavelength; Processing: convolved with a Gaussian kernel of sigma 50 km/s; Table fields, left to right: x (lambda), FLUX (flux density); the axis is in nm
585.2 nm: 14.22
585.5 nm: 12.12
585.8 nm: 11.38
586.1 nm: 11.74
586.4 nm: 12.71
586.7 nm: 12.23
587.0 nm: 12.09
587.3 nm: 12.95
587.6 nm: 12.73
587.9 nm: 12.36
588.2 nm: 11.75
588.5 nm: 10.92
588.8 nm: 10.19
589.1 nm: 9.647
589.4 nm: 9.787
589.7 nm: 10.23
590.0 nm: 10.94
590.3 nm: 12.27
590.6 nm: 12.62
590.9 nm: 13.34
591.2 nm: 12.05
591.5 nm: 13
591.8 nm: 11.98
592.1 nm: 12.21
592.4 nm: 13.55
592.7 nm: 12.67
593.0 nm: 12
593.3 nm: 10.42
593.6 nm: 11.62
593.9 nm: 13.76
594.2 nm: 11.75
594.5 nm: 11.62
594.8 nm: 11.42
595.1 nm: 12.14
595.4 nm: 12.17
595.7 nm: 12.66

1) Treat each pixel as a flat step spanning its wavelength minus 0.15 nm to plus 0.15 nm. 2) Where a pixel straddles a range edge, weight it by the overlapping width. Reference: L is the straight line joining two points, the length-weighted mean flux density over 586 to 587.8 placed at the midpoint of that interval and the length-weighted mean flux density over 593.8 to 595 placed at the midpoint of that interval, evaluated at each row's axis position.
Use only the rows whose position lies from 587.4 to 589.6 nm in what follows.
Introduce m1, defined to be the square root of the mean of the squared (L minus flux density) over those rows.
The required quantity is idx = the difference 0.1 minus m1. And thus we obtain -1.6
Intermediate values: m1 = 1.7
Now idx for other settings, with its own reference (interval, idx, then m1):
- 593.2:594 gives -1.3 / 1.4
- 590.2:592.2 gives -0.4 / 0.5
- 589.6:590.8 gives -1.1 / 1.2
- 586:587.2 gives -0.3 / 0.4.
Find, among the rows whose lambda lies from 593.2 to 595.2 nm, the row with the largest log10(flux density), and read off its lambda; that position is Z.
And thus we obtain 593.9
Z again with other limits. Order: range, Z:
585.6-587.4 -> 587.3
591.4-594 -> 593.9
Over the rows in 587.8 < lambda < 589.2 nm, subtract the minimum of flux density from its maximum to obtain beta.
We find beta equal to 2.7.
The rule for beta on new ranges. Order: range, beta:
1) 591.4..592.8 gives 1.6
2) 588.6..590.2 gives 1.3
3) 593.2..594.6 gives 3.3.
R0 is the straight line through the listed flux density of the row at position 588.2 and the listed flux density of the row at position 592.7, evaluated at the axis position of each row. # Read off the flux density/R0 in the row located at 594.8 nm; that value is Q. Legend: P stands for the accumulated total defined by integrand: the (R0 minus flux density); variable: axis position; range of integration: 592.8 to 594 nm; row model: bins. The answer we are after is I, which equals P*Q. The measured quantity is 1.0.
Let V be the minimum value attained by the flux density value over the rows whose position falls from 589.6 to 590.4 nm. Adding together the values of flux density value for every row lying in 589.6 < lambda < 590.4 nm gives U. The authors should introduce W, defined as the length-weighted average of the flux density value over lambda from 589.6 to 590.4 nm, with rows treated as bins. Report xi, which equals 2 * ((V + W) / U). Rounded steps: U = 33.4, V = 10.23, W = 11.1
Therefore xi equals 1.28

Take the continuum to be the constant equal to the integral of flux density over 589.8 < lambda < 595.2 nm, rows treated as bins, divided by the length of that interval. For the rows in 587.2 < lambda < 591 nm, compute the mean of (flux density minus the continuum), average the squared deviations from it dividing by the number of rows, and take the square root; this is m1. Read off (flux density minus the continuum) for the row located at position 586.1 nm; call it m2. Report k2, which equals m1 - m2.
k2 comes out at 1.7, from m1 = 1.24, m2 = -0.43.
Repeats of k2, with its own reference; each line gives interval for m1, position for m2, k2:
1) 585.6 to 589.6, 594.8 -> 1.8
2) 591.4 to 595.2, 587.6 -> 0.3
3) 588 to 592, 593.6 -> 1.7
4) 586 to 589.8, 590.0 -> 2.4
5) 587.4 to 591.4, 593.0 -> 1.4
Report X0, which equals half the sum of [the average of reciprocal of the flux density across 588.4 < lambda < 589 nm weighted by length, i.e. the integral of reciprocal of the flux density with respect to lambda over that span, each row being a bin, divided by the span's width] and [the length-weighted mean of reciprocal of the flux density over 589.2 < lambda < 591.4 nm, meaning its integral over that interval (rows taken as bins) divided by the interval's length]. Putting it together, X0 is 0.092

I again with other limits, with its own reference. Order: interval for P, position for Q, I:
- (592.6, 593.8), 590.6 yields 1.3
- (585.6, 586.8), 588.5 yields -0.7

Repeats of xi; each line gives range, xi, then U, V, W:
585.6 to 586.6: 1.30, 35.8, 11.38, 12.0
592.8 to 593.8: 1.29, 34.0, 10.42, 11.5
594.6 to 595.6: 1.31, 35.7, 11.42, 11.9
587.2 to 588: 1.32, 38.0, 12.36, 12.7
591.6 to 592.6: 1.30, 37.7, 11.98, 12.6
